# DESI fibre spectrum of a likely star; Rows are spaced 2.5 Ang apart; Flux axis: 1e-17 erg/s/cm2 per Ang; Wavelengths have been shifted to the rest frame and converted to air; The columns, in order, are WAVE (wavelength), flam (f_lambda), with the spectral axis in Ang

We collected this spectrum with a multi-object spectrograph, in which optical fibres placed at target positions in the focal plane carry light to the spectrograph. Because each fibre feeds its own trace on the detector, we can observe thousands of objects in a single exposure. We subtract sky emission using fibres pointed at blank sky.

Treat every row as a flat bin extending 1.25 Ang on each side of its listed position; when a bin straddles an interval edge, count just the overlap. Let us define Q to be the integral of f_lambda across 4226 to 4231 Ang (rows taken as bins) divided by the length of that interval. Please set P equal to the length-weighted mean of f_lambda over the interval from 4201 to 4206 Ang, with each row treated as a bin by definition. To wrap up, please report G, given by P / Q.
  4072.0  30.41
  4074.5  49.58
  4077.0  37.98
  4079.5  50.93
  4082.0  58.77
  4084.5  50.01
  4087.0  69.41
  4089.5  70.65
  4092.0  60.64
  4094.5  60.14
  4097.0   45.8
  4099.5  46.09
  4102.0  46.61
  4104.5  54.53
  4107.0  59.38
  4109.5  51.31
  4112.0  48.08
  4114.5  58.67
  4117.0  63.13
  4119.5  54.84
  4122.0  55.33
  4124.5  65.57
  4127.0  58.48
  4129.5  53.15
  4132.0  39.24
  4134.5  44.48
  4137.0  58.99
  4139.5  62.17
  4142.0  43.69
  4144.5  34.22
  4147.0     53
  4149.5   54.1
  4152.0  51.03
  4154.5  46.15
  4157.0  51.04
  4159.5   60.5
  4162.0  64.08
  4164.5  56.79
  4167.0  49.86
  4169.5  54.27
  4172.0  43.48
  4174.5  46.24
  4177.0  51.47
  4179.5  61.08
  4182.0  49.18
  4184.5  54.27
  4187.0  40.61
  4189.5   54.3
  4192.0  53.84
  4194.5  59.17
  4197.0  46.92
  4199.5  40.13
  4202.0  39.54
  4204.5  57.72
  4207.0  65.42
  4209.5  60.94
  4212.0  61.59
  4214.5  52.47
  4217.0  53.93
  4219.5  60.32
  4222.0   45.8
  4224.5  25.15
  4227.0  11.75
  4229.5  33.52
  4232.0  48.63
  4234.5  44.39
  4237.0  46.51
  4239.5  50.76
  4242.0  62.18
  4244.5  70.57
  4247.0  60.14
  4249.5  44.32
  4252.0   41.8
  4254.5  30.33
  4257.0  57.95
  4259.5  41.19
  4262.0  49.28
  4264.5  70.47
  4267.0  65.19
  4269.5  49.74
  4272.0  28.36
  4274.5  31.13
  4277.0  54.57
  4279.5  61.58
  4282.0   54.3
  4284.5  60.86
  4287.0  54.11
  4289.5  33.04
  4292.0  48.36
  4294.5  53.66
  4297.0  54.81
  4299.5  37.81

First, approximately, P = 50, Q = 24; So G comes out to 2.04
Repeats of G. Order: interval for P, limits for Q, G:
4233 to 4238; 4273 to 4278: 1.10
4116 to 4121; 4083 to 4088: 0.99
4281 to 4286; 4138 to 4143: 1.07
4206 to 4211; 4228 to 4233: 1.61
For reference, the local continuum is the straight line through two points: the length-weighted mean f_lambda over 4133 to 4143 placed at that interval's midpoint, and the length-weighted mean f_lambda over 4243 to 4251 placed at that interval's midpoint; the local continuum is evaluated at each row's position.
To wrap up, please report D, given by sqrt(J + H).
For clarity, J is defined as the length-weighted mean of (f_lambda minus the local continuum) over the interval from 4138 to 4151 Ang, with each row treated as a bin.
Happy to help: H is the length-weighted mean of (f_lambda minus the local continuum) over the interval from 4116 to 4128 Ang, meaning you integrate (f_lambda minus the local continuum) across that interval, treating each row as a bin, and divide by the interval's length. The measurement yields 2.3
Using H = 8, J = -2.9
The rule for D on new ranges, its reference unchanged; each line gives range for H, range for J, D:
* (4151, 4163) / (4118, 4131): 2.6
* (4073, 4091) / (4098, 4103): 1.4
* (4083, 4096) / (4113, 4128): 4.5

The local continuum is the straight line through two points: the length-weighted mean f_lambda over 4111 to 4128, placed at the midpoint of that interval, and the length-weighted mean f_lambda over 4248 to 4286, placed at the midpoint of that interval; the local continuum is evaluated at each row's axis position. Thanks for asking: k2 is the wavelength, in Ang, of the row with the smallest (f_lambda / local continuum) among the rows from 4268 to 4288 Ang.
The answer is 4272.0 Ang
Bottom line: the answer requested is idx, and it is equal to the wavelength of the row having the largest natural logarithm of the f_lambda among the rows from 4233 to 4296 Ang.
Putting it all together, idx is 4244.5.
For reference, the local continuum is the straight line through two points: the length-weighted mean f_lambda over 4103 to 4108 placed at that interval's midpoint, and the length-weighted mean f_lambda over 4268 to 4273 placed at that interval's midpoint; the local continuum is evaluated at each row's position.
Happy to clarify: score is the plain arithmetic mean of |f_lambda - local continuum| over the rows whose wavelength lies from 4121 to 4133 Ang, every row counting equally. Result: 6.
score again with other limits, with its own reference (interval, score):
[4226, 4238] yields 10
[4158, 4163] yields 11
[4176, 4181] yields 7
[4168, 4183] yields 5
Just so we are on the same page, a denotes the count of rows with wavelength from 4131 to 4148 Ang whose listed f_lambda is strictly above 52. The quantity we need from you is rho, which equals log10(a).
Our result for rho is 0.48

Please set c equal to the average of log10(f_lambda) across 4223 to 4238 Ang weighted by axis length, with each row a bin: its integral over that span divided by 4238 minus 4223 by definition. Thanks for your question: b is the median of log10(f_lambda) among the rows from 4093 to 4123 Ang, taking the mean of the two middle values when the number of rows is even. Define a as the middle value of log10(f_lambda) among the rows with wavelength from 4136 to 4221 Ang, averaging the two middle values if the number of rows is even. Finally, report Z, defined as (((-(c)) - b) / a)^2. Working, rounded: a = 1.73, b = 1.738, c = 1.50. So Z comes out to 3.50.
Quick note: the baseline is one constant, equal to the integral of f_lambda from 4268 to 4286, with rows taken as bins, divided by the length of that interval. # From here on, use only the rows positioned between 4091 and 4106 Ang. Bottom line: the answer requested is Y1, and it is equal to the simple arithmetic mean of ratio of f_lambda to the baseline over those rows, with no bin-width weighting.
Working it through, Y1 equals 1.07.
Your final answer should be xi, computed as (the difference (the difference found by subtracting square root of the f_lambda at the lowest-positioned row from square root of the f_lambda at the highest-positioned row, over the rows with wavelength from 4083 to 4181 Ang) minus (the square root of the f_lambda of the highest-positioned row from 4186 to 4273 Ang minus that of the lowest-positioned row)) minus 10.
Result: -8.2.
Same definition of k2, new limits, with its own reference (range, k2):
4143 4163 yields 4144.5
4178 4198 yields 4187.0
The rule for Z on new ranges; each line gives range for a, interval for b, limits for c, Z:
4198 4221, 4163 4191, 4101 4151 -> 3.79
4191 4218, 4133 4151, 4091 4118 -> 3.97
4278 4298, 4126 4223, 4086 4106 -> 4.01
